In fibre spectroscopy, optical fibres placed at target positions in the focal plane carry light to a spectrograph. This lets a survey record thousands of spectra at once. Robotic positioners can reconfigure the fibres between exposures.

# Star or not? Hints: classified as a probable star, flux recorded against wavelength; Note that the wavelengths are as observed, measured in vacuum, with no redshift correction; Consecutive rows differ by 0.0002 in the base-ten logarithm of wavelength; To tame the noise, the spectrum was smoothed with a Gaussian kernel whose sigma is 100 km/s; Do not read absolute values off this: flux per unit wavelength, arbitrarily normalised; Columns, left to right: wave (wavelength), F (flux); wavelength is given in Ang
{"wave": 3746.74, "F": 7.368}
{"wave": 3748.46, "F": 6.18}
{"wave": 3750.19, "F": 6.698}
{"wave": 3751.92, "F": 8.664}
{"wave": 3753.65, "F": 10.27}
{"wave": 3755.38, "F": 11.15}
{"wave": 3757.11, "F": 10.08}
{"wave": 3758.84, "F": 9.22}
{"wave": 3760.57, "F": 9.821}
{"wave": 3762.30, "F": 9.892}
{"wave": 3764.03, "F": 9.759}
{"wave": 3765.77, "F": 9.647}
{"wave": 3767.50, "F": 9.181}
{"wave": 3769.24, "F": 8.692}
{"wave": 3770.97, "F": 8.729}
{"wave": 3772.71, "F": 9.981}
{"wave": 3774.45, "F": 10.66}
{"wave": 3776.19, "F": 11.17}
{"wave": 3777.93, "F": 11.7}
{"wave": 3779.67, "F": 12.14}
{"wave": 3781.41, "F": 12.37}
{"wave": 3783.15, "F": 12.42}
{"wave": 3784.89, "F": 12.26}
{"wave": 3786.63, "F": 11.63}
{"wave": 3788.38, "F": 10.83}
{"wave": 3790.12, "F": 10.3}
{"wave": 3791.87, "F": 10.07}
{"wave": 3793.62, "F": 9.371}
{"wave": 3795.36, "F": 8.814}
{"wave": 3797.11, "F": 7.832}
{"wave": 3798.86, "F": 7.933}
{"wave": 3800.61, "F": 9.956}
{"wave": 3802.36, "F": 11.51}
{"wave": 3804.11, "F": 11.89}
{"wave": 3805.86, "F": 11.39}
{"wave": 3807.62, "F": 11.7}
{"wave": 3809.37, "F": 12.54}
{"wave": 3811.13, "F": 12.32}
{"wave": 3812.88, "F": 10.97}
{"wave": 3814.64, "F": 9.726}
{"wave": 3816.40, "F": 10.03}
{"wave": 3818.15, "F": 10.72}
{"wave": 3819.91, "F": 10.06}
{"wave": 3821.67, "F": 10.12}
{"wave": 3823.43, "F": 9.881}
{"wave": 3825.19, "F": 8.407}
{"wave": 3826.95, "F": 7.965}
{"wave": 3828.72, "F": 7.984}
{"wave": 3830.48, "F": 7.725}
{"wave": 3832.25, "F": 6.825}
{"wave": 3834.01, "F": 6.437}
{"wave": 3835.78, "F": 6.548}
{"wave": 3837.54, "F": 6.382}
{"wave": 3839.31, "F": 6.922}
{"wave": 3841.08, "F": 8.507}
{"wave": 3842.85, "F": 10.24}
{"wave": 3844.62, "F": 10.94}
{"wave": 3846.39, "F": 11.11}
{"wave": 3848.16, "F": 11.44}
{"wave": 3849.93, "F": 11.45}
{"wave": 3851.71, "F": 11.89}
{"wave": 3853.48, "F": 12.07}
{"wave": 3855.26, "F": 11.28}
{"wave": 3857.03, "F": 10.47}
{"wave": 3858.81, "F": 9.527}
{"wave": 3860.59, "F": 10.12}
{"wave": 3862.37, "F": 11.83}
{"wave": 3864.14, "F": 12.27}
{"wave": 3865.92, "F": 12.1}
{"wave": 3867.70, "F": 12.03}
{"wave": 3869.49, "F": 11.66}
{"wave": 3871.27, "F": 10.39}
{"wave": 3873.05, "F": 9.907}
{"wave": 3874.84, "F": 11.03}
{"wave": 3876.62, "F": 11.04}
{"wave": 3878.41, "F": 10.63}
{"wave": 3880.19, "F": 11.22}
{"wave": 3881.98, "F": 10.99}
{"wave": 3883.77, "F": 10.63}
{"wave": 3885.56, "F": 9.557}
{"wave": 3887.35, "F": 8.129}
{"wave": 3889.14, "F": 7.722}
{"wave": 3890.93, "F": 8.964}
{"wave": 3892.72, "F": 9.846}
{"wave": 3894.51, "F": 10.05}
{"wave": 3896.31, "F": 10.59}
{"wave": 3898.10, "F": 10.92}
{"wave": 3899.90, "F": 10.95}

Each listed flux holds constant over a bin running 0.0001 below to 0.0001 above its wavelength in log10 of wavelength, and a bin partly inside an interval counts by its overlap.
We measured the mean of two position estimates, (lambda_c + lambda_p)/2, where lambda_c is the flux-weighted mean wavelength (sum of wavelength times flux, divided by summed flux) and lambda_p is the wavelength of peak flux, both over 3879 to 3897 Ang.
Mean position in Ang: 3884.1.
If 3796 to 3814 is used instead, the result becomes 3807.5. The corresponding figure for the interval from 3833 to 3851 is 3846.5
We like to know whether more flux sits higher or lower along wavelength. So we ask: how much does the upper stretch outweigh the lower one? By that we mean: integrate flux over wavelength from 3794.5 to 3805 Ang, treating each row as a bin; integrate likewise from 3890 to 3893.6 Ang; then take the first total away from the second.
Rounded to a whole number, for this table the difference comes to -68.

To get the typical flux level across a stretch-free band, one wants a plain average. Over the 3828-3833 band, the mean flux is 7.5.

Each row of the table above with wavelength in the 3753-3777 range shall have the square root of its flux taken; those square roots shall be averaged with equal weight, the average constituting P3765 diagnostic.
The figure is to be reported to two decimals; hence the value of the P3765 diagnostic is 3.14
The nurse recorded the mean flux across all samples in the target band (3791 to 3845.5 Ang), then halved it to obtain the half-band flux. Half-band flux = 4.7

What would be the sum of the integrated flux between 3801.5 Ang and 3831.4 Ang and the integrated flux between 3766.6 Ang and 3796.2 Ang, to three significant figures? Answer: 621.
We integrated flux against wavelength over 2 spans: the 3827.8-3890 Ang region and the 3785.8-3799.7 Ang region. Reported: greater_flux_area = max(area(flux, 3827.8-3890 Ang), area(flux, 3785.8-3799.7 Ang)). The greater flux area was 620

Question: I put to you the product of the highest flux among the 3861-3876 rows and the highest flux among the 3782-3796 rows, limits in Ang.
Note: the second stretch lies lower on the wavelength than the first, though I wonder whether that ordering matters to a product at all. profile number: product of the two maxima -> 152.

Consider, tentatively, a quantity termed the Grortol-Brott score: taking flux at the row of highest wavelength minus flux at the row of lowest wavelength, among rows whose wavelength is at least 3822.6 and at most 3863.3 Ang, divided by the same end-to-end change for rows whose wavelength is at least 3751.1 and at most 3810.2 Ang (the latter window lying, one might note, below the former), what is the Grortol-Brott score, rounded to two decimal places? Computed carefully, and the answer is 0.50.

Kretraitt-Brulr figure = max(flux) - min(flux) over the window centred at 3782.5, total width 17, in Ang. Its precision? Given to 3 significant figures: 2.12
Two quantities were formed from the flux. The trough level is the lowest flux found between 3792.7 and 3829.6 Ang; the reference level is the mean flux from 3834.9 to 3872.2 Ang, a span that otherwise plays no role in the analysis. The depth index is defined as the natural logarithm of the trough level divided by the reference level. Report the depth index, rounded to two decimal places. -0.29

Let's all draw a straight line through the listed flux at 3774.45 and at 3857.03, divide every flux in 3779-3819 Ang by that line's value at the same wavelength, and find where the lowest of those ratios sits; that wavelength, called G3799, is 3797.11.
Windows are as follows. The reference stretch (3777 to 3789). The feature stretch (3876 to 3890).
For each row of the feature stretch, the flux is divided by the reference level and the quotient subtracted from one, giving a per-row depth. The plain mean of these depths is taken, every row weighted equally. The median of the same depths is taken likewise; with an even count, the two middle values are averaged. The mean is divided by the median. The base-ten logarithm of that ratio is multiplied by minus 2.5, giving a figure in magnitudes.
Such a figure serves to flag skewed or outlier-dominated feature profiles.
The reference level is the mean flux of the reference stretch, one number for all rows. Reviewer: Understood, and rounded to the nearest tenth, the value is -0.4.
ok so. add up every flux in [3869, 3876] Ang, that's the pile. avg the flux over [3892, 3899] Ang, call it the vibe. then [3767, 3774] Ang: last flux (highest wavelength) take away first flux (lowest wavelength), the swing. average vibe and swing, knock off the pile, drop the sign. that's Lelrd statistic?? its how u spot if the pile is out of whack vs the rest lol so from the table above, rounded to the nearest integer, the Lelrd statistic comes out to 37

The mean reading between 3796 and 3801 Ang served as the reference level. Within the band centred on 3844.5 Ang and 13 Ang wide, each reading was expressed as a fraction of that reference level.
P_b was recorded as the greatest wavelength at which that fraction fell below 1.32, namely 3846.39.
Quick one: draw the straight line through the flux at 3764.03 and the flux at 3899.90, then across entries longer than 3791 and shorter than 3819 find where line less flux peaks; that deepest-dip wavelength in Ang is 3797.11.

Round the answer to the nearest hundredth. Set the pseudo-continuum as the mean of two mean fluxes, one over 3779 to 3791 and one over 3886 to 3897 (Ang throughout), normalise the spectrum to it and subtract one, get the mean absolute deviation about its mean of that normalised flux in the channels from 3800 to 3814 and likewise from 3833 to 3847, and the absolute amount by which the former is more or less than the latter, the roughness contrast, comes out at 0.12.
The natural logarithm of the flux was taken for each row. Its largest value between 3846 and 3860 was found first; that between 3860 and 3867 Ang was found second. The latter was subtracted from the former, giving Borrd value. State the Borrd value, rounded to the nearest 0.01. -0.02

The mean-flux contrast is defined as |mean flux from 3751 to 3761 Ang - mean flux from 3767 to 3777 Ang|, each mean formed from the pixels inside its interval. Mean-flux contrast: 0.1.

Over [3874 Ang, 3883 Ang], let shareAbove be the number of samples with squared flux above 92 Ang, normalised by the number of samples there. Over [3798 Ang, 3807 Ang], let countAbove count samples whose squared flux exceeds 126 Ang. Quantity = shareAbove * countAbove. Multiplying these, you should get 3.00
